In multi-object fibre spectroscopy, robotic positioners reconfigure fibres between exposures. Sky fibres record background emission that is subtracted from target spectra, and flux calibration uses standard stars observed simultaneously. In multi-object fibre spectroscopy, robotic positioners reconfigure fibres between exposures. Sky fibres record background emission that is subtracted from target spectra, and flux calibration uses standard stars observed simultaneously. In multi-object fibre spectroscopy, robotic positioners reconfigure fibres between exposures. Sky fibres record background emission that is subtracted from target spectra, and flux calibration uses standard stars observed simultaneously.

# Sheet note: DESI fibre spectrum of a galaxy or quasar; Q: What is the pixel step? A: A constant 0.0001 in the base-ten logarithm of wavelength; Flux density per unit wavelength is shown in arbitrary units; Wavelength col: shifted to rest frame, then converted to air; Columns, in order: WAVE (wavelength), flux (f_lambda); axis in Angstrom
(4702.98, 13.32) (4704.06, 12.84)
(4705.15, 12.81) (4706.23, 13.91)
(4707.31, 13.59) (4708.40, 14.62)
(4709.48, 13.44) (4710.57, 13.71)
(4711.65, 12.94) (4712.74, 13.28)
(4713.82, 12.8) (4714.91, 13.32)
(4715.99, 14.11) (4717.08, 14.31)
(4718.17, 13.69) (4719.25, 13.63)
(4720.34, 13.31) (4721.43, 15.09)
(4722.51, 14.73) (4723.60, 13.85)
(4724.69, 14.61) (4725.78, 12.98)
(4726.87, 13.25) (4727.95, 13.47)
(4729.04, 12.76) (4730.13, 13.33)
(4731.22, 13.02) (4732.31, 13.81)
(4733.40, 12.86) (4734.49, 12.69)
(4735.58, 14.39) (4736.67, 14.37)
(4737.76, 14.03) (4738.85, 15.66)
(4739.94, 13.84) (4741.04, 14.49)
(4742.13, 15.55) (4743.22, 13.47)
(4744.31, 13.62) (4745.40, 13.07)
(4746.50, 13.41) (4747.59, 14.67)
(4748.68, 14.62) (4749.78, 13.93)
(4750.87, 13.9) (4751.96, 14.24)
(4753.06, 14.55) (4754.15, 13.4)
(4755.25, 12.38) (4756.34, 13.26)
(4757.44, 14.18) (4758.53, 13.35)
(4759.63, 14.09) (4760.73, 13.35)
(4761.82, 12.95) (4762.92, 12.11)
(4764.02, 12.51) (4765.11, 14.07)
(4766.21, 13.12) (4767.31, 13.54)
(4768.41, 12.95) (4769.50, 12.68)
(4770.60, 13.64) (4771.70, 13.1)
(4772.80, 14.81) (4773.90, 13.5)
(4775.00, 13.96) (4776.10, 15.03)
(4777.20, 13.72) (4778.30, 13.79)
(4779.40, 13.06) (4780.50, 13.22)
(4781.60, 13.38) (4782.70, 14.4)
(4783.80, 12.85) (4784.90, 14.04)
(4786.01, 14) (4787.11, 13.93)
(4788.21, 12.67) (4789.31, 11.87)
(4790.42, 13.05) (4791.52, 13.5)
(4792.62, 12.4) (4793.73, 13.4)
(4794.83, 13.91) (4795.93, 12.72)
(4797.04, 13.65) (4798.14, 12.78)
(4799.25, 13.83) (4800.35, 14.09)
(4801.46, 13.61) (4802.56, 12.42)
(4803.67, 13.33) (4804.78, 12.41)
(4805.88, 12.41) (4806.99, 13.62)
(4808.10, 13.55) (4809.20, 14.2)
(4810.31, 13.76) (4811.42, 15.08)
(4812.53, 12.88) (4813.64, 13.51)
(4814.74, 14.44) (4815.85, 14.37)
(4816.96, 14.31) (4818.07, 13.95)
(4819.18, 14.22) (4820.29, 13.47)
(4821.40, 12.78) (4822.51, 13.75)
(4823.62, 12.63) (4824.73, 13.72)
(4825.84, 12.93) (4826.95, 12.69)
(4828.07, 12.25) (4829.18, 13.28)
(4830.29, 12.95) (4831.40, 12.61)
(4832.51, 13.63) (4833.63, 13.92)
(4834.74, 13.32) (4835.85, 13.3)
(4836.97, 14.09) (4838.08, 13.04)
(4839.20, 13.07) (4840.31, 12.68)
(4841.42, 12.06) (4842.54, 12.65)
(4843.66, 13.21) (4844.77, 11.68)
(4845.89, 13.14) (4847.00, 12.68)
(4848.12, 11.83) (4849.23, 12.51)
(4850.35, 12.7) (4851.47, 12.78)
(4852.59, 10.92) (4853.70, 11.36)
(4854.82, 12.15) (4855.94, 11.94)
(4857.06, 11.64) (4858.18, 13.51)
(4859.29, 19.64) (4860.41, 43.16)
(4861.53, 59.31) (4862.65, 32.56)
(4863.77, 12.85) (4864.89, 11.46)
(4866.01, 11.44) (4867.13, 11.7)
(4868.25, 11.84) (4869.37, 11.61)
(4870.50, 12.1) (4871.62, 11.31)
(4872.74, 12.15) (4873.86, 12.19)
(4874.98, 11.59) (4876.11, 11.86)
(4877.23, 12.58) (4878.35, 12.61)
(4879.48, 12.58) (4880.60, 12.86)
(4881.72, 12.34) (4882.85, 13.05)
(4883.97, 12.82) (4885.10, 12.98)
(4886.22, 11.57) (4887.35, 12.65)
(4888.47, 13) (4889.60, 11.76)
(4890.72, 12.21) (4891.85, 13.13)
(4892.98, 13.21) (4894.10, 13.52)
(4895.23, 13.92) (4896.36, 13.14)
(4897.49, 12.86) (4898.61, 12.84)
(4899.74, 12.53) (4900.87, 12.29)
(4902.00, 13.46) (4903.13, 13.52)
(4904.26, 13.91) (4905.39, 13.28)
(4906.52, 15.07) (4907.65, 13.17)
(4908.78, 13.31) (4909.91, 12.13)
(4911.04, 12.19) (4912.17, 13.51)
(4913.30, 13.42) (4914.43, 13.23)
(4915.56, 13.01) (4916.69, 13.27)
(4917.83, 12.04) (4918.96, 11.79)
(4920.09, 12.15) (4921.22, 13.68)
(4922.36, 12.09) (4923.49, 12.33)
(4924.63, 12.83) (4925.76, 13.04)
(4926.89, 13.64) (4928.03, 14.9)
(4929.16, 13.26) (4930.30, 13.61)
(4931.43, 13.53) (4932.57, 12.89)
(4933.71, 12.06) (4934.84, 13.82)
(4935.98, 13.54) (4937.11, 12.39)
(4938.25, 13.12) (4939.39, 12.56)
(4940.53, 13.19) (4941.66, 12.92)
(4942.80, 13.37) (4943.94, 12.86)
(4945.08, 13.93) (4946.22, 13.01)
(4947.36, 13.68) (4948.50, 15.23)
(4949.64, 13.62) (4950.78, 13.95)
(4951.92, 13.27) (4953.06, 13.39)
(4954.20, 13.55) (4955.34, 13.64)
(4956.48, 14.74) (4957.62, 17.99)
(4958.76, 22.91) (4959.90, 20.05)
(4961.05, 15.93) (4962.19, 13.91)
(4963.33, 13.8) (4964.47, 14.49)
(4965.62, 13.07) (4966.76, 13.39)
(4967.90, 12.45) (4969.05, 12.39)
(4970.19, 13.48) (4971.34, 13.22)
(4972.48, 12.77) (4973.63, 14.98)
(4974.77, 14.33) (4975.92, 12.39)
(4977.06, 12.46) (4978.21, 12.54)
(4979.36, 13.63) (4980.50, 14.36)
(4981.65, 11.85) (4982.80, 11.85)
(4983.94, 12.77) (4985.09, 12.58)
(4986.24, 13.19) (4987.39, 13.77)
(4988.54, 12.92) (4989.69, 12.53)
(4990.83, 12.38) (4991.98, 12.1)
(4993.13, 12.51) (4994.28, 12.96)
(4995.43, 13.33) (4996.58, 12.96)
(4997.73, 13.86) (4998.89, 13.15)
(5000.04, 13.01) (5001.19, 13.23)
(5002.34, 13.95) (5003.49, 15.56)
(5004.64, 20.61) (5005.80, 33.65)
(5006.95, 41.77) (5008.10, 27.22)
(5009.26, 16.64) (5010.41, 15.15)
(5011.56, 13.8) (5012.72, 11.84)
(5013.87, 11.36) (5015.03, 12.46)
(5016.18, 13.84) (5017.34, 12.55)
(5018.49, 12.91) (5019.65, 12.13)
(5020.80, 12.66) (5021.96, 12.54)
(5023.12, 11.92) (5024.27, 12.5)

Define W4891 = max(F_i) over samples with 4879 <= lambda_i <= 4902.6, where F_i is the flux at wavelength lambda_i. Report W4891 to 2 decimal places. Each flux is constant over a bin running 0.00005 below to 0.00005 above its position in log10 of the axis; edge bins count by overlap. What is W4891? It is 13.92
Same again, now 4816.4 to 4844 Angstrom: 14.31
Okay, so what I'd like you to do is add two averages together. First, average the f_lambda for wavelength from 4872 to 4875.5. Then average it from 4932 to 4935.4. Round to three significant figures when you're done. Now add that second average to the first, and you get 24.9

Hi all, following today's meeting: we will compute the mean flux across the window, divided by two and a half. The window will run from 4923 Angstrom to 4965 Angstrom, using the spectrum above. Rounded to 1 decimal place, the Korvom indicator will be 5.6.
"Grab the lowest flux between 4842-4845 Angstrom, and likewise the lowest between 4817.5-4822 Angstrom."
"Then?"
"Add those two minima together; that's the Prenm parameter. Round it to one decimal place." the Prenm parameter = 24.5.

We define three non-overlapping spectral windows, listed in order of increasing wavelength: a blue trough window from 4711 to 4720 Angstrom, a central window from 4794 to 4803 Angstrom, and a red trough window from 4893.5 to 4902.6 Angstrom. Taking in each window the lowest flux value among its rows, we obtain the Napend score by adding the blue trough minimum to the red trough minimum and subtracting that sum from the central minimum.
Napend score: -12.7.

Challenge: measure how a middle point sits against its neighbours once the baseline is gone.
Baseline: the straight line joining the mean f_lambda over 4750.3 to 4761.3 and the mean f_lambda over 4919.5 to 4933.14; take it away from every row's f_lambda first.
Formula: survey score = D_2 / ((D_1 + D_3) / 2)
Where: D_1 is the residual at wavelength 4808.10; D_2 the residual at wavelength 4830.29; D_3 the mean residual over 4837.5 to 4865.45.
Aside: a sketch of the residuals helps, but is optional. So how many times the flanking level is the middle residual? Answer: -0.3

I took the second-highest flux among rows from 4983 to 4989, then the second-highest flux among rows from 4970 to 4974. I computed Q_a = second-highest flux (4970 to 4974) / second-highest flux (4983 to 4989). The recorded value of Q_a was 1.0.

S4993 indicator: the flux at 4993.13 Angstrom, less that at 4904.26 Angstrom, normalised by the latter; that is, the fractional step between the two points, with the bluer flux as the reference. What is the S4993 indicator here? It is -0.10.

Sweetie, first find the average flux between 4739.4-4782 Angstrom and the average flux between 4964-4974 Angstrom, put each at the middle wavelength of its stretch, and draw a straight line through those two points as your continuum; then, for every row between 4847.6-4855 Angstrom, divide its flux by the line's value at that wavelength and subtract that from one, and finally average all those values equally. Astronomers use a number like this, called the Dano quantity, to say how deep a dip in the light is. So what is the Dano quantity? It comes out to 0.11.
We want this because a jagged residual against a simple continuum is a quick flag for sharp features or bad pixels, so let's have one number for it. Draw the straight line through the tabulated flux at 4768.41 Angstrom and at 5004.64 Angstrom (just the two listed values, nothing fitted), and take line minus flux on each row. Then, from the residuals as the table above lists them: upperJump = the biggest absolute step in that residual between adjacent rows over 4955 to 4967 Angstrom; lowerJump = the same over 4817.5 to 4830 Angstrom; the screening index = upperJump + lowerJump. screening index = 6.0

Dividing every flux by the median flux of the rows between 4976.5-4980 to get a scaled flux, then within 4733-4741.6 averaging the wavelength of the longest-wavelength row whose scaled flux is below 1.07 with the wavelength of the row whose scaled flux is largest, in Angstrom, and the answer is 4736.7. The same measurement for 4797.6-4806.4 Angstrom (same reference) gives 4803.1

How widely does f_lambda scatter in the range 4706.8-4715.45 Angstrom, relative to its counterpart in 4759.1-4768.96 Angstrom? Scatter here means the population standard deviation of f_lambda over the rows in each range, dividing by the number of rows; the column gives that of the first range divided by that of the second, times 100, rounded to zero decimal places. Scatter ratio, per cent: 84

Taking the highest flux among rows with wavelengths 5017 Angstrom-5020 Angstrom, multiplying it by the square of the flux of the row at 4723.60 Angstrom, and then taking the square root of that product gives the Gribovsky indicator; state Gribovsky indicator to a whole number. 50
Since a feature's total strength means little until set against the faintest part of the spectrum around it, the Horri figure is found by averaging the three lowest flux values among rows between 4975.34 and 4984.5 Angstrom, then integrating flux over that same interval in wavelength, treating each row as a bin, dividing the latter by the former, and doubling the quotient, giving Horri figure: 19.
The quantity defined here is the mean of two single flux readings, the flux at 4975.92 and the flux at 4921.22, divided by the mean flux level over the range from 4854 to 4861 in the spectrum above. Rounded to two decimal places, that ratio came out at 0.70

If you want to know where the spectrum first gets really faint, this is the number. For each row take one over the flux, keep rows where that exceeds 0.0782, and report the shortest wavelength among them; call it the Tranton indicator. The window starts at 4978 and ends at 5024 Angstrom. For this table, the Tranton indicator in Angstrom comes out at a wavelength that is 4978.21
